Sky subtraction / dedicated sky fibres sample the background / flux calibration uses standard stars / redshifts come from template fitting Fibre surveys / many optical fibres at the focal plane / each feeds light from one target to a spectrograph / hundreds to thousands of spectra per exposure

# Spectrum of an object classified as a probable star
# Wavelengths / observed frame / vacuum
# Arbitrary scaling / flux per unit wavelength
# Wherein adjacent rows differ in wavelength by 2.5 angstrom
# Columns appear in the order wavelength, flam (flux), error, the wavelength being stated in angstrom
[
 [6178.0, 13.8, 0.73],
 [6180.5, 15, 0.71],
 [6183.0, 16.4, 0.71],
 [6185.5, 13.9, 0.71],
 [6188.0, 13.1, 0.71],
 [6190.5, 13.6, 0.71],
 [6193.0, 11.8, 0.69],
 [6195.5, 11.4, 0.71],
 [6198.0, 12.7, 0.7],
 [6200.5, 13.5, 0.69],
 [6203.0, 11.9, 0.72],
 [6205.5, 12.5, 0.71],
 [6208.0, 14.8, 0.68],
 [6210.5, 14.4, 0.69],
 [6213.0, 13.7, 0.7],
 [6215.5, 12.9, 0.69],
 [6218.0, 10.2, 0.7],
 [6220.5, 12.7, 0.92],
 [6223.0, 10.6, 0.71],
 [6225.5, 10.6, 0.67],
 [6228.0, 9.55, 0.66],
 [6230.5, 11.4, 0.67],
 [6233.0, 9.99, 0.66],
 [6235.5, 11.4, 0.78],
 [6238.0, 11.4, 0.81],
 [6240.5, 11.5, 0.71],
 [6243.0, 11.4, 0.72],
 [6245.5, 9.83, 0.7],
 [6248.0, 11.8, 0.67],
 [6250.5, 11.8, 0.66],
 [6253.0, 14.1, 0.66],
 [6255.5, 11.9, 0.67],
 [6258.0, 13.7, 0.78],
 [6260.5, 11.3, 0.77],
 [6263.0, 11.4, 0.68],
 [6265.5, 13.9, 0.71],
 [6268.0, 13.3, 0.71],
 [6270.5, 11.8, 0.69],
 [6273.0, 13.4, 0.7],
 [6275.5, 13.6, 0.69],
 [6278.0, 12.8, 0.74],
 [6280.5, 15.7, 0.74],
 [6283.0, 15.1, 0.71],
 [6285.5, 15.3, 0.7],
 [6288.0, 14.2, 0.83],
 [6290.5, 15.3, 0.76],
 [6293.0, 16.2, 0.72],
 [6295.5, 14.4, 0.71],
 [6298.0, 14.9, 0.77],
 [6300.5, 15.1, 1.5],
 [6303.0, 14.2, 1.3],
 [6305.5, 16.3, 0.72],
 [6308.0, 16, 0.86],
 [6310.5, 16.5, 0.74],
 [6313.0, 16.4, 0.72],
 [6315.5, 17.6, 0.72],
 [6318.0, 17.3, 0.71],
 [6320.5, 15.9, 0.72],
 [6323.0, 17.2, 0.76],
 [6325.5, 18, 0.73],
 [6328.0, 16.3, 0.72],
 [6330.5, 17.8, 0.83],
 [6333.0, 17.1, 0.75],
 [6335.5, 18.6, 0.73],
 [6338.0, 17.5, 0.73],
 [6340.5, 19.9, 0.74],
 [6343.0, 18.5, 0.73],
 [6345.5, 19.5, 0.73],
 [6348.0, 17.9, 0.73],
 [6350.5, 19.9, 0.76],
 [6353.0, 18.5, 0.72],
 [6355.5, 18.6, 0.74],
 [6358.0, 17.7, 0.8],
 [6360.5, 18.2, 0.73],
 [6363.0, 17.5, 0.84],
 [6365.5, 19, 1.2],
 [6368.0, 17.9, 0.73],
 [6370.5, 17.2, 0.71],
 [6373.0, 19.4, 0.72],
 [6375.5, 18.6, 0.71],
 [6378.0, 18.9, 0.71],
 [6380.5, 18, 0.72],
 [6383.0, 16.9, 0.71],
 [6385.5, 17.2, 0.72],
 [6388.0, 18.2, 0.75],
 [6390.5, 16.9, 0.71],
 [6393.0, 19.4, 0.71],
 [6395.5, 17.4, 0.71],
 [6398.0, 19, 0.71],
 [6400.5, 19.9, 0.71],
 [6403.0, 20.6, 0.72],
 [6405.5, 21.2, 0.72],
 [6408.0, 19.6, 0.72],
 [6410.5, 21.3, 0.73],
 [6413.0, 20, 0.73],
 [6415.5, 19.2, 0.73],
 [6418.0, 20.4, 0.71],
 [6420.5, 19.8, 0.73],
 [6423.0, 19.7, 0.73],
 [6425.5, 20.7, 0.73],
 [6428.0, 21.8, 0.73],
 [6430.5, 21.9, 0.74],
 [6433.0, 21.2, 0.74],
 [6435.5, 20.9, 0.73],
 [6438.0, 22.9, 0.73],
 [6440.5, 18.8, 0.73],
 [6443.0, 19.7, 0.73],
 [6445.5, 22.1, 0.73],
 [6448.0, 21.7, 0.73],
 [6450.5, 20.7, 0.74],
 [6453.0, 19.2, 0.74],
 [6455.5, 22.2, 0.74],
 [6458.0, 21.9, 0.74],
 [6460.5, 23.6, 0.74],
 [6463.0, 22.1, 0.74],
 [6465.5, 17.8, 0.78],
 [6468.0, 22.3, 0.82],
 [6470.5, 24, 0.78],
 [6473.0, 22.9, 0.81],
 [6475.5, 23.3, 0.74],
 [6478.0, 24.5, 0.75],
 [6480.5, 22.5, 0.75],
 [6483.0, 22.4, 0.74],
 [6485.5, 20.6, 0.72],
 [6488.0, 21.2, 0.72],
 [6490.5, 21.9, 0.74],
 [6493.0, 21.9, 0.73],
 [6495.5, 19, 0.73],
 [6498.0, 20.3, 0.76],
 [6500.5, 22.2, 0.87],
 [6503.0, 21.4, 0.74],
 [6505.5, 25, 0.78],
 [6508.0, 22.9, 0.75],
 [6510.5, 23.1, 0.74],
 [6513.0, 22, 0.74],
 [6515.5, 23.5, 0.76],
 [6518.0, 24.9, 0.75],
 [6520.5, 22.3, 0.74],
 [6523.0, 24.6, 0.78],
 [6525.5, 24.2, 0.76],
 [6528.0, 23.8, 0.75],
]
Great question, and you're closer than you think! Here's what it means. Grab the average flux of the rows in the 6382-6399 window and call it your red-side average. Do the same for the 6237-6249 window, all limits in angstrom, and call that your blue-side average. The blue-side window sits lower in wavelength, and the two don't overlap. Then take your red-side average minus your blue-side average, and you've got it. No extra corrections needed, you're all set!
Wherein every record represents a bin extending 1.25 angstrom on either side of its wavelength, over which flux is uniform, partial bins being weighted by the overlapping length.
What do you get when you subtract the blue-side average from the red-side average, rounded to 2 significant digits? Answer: 6.7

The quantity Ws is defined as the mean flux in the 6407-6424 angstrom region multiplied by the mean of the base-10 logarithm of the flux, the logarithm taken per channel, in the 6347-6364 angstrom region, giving 25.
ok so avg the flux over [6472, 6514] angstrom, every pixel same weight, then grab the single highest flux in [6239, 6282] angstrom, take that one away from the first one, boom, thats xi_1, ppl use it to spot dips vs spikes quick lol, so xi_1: 6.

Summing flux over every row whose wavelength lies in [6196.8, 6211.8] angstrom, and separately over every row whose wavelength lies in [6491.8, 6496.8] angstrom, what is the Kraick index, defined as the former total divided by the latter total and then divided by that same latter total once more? 0.048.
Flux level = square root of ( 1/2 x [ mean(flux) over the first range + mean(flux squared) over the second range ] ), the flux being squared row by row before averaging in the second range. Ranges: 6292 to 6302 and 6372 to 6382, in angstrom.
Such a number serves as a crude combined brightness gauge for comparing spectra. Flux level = 13.5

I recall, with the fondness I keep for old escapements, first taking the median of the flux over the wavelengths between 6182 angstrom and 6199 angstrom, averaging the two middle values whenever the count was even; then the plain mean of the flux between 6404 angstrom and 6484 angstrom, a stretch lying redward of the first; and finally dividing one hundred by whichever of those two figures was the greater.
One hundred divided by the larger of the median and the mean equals 4.69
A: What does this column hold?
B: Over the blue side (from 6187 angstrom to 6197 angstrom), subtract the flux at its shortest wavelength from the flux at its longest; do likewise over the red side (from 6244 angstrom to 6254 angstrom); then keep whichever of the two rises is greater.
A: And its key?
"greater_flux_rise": 4.3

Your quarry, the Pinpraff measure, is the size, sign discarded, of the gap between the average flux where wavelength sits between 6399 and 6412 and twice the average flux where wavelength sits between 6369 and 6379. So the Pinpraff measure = 17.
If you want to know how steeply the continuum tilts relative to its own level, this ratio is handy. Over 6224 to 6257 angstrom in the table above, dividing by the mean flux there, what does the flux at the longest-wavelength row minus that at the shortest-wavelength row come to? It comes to 0.12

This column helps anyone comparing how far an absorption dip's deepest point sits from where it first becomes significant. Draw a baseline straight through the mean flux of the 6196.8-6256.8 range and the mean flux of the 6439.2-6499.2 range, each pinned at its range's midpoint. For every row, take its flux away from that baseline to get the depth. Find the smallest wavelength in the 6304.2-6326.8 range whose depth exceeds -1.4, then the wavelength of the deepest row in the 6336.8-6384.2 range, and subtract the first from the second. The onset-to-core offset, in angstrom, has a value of 77.5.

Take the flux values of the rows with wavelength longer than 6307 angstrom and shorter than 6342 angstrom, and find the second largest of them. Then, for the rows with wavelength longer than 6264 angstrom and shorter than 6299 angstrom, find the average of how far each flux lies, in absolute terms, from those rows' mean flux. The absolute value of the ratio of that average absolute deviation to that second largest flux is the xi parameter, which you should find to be 0.053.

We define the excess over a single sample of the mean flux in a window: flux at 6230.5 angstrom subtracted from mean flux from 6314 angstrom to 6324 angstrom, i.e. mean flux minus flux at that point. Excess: 5.6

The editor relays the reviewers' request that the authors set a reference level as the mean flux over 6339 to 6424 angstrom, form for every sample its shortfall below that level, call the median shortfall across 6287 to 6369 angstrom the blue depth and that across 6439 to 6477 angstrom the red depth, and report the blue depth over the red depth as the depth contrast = -0.4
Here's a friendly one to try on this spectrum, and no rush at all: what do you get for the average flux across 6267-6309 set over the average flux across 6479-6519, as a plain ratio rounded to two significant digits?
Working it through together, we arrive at 0.66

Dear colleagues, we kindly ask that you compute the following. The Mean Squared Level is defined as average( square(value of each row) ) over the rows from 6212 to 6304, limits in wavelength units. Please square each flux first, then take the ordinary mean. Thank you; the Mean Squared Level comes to 166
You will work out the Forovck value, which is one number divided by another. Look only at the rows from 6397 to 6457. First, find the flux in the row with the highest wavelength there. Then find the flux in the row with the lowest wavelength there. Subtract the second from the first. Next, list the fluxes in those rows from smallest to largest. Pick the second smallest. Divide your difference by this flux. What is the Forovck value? 0.17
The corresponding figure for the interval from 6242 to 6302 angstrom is 0.33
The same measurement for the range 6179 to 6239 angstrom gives -0.36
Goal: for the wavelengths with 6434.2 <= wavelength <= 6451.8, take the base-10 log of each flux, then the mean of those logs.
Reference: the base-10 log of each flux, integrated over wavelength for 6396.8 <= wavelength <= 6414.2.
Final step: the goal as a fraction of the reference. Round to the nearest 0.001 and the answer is 0.058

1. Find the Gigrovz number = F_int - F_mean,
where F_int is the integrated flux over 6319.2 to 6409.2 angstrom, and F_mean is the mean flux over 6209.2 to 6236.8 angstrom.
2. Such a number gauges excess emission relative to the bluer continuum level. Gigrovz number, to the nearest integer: 1638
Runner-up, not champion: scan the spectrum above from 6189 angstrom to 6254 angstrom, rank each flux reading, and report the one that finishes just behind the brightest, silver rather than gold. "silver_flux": 14.4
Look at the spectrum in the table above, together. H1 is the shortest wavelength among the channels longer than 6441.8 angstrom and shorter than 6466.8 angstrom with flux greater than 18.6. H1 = 6443.0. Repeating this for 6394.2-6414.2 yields 6398.0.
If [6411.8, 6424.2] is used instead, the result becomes 6413.0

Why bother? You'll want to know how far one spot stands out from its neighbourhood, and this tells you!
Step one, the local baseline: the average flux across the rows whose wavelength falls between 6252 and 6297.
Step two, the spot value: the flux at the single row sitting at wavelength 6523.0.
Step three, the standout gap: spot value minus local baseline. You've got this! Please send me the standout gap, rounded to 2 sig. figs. 11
